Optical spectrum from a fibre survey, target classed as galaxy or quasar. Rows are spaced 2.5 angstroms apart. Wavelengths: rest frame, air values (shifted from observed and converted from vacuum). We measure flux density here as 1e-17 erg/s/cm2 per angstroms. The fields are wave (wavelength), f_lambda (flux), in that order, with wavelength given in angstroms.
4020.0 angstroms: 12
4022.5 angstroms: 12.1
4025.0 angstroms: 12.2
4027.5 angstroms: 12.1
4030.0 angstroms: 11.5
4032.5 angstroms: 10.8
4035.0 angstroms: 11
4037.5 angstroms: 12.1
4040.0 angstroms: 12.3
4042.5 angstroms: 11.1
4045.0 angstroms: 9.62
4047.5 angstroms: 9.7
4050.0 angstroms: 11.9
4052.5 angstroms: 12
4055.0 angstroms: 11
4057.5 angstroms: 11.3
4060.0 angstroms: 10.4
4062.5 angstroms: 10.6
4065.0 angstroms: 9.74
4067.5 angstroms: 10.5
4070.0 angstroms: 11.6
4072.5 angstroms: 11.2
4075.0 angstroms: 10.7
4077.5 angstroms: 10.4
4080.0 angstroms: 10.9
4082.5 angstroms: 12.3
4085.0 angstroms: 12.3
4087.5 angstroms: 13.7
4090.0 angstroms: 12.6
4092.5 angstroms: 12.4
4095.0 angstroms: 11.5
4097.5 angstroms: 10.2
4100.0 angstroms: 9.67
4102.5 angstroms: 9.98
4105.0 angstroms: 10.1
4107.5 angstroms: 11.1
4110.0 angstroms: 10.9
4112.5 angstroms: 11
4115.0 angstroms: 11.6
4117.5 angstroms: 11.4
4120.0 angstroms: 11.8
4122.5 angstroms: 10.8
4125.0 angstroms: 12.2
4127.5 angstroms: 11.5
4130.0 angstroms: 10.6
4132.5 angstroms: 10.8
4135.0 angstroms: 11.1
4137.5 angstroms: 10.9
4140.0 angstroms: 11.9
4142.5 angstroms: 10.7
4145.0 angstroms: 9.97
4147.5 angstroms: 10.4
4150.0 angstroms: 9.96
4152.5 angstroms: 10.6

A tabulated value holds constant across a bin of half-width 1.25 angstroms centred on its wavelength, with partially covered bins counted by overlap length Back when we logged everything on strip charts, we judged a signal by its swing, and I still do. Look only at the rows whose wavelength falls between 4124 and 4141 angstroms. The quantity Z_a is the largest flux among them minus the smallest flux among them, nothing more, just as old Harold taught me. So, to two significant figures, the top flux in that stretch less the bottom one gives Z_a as 1.6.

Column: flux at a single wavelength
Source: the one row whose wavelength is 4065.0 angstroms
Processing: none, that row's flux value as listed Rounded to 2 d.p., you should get 9.74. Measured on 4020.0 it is 12.00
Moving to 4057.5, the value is 11.30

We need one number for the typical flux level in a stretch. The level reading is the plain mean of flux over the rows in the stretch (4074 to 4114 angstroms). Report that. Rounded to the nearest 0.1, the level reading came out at 11.2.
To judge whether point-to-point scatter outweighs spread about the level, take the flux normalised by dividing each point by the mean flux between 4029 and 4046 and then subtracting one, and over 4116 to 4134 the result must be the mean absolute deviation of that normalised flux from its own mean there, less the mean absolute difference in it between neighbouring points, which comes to -0.025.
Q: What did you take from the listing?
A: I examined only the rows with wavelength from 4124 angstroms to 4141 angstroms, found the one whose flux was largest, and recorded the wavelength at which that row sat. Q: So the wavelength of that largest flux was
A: 4125.0 angstroms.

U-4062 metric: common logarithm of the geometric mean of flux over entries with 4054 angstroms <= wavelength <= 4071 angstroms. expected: 1.03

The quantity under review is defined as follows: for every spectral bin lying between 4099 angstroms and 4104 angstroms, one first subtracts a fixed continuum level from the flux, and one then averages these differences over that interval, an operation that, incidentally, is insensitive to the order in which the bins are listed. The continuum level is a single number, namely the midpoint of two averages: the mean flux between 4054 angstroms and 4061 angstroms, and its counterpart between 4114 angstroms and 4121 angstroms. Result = -1.4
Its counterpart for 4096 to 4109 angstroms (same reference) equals -1.0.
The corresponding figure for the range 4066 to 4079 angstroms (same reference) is -0.4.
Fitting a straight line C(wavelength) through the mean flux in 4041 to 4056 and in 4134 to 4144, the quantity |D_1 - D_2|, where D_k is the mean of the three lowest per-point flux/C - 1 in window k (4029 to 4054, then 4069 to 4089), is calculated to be 0.05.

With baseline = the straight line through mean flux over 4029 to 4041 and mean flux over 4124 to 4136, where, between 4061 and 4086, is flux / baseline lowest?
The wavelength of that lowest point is 4065.0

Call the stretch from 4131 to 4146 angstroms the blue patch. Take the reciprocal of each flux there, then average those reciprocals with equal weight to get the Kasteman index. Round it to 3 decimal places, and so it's 0.092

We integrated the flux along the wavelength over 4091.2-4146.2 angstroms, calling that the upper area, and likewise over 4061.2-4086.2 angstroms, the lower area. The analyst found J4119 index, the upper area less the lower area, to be 330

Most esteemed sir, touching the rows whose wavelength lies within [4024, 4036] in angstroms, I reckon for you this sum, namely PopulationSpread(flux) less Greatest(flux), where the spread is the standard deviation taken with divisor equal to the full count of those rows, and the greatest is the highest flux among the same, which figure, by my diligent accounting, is -11.64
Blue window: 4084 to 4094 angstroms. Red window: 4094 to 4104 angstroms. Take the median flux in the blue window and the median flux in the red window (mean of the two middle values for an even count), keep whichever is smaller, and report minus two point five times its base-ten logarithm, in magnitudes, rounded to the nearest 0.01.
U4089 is -2.51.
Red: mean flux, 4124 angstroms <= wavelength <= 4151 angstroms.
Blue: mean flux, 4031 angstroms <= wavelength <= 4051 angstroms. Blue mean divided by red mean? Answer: 1.01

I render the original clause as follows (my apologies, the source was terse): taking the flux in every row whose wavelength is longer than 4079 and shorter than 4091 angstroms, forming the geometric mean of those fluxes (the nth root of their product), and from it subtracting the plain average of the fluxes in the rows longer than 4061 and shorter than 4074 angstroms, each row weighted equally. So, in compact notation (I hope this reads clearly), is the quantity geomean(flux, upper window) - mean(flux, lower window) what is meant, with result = 1.6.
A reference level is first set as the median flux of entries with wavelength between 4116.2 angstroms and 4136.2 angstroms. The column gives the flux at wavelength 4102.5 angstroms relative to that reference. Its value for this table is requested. -1.3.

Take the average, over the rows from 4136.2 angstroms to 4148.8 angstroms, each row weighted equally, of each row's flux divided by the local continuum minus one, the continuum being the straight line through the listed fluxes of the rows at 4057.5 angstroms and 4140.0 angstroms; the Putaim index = -0.10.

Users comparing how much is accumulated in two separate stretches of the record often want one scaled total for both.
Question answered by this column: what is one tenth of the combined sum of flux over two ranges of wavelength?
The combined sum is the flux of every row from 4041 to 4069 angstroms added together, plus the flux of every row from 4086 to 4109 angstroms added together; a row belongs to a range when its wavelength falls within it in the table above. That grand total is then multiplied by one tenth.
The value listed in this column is 22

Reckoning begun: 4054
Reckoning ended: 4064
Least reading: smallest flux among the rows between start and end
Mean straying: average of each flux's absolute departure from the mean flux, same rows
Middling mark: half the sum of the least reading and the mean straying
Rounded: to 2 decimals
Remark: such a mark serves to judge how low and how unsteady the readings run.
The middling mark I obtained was 5.36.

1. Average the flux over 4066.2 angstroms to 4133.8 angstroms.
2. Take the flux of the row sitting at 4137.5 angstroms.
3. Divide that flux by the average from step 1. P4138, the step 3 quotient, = 0.97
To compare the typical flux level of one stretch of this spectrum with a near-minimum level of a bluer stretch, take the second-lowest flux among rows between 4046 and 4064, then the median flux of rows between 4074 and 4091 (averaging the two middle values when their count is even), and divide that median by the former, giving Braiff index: 1.18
